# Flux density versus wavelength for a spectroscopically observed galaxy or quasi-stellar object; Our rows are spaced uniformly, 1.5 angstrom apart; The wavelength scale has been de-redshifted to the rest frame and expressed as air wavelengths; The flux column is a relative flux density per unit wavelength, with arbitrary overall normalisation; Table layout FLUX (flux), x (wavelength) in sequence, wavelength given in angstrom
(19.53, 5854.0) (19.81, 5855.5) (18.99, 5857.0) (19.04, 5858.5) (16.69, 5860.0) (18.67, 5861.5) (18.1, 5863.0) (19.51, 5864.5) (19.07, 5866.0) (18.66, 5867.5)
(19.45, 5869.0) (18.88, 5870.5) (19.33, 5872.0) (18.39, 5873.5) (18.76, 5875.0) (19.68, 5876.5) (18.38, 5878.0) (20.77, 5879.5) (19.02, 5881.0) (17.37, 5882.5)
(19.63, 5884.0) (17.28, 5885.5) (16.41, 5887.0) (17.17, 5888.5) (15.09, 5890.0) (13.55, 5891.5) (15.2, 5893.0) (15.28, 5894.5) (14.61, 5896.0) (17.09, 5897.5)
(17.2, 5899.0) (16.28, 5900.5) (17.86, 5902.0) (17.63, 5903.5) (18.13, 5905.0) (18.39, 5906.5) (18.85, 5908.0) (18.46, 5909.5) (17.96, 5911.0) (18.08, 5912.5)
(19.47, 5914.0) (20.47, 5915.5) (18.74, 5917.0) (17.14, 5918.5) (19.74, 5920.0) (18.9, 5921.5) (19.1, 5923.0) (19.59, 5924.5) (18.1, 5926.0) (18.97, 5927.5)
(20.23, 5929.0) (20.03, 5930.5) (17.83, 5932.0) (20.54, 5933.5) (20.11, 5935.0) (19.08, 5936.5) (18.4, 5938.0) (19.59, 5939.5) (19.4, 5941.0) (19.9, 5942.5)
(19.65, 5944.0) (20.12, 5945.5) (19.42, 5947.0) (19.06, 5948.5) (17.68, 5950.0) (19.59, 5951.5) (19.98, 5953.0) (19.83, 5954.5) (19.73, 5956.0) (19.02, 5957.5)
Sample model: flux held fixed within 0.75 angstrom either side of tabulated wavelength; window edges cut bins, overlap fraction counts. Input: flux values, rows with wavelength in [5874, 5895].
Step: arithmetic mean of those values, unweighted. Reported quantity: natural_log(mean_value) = 2.86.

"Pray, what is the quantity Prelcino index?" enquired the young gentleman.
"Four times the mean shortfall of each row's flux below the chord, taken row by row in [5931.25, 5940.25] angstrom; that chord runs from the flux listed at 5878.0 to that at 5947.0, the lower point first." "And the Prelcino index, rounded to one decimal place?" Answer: 0.0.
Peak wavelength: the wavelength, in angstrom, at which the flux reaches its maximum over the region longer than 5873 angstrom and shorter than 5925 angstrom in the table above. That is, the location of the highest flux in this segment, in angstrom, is 5879.5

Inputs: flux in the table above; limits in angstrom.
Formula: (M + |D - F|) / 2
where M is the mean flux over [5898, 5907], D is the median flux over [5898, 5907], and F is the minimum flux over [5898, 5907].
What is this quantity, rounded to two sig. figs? 9.5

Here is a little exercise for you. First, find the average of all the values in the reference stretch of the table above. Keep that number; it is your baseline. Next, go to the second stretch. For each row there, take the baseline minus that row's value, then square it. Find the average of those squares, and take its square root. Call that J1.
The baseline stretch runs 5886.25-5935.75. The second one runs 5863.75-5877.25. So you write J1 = 1.2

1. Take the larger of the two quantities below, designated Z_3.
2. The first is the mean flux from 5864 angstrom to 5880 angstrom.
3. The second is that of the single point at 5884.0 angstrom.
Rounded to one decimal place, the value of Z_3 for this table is 19.6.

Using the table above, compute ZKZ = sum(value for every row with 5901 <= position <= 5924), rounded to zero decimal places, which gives 279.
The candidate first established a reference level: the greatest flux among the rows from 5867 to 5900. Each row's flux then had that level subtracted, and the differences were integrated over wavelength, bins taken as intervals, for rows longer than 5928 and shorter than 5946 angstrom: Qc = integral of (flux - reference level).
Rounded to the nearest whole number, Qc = -22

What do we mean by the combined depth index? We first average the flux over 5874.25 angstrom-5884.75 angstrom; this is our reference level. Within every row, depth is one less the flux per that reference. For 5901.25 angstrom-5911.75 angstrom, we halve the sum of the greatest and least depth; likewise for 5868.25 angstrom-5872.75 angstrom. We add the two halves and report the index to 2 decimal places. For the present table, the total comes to 0.04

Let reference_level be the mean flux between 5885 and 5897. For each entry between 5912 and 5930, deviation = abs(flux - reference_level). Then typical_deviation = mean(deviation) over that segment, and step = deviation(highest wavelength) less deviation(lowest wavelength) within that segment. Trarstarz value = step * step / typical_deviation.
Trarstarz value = 1.3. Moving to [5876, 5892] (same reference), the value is 1.7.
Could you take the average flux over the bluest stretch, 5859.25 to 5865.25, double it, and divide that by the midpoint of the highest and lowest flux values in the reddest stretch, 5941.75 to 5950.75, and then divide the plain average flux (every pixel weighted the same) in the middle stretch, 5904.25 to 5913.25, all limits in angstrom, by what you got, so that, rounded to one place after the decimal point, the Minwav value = 9.5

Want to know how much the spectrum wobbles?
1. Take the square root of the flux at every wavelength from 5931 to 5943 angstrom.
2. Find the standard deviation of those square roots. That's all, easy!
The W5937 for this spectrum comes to 0.10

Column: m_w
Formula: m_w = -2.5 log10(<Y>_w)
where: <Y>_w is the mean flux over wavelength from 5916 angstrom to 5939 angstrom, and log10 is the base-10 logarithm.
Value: -3.20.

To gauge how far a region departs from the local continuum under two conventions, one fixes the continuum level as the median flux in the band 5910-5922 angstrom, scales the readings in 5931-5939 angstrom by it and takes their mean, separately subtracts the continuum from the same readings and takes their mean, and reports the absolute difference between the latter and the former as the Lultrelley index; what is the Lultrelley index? 0.6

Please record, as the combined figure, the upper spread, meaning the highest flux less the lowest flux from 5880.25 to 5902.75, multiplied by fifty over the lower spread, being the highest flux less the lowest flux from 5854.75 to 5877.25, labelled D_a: 97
